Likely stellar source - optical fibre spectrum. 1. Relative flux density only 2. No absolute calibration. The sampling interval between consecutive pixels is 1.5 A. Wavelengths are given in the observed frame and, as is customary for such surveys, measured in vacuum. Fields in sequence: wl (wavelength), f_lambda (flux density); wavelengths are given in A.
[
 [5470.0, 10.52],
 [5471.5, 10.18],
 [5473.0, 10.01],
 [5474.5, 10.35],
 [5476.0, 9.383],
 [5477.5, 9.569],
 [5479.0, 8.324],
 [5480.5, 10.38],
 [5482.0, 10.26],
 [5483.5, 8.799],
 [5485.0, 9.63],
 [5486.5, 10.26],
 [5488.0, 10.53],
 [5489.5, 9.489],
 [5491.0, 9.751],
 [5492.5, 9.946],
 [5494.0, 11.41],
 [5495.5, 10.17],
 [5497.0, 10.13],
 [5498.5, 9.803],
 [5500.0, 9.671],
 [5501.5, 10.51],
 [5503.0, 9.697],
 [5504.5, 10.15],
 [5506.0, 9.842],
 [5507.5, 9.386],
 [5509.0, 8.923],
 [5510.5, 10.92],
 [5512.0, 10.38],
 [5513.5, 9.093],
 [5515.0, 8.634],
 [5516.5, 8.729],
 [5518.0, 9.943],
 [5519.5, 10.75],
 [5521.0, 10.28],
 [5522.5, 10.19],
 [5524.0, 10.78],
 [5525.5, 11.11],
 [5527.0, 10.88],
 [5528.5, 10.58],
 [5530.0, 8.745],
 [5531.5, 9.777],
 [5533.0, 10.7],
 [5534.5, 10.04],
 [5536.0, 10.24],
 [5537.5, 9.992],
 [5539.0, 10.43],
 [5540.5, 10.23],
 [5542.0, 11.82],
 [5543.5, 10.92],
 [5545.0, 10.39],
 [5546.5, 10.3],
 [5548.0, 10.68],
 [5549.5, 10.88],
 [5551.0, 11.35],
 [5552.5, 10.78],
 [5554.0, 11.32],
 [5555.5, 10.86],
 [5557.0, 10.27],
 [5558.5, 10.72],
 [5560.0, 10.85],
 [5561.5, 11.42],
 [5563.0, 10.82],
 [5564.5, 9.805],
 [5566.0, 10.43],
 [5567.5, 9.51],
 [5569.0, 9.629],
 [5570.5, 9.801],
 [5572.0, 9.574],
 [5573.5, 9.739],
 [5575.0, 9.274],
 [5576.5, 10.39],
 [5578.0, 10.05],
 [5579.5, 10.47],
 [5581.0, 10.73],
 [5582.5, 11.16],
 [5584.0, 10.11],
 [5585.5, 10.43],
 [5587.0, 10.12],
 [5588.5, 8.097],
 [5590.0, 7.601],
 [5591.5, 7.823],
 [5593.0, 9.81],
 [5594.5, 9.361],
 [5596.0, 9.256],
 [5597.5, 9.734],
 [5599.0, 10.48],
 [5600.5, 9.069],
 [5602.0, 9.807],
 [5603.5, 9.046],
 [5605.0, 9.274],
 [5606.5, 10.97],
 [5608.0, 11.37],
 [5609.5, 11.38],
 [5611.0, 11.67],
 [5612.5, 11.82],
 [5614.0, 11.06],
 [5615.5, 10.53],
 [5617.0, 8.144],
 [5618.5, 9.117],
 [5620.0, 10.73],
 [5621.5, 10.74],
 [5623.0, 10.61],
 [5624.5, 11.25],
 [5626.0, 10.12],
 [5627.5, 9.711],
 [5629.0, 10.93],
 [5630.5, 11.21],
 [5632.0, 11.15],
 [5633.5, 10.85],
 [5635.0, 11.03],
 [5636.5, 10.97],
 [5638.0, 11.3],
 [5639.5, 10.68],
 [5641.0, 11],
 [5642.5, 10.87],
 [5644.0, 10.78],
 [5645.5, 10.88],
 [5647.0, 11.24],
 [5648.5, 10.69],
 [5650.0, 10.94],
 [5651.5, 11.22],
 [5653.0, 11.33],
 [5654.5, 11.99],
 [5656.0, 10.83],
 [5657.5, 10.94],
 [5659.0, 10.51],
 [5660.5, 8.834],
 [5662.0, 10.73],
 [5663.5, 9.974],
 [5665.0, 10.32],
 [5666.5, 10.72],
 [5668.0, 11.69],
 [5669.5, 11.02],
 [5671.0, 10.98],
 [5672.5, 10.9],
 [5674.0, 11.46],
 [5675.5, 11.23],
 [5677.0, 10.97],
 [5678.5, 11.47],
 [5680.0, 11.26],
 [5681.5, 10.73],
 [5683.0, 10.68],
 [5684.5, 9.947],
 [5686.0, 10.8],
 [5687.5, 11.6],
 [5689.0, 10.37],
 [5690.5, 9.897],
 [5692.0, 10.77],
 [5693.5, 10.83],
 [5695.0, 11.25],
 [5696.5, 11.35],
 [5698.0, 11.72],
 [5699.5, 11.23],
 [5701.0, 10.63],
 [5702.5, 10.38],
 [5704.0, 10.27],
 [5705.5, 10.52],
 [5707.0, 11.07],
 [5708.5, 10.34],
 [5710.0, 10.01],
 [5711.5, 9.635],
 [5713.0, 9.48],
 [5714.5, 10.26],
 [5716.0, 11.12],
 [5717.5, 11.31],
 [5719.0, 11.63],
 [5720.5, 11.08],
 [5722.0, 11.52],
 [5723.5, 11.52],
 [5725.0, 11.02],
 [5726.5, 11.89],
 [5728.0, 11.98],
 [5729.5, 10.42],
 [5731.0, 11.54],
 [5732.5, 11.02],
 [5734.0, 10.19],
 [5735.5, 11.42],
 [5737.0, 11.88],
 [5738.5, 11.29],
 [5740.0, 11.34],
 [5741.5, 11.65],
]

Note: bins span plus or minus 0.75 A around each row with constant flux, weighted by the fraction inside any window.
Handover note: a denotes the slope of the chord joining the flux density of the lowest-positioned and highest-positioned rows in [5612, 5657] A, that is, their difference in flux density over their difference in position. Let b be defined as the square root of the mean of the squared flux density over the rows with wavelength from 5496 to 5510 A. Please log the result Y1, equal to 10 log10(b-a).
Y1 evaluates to 9.9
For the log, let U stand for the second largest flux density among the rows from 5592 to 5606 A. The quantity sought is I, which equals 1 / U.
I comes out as 0.102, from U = 9.81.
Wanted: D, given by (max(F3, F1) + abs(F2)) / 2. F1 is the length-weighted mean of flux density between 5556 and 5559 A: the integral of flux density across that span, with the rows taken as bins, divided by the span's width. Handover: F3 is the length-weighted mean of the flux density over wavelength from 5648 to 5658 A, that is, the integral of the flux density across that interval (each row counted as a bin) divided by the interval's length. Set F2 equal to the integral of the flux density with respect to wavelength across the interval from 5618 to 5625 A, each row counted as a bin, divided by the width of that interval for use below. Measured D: 10.8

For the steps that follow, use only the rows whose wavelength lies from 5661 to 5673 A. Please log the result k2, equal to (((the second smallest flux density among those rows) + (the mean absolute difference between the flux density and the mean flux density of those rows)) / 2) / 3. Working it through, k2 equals 1.78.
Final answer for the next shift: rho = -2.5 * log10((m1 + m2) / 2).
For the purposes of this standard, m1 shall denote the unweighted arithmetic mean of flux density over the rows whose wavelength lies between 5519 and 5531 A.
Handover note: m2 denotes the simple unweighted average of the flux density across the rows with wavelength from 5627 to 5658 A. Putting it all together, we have -2.573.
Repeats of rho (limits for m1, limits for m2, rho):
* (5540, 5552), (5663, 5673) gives -2.585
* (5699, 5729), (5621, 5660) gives -2.592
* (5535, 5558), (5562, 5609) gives -2.527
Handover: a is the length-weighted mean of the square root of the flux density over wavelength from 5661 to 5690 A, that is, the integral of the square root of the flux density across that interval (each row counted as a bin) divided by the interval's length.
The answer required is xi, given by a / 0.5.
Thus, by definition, 6.59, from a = 3.29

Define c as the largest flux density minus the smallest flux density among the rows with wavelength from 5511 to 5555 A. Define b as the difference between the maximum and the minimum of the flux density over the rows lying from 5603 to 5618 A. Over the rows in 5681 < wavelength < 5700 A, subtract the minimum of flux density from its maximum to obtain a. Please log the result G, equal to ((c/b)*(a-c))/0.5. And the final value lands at -2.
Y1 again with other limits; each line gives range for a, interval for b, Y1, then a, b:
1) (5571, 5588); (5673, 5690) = 10.4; 0.04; 11.0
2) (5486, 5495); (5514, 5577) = 10.1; 0.15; 10.3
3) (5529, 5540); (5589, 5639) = 10.0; 0.19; 10.3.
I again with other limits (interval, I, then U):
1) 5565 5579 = 0.096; 10.39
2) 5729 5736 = 0.088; 11.42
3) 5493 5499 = 0.098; 10.17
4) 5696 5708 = 0.088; 11.35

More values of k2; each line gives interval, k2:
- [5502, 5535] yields 1.56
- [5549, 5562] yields 1.83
